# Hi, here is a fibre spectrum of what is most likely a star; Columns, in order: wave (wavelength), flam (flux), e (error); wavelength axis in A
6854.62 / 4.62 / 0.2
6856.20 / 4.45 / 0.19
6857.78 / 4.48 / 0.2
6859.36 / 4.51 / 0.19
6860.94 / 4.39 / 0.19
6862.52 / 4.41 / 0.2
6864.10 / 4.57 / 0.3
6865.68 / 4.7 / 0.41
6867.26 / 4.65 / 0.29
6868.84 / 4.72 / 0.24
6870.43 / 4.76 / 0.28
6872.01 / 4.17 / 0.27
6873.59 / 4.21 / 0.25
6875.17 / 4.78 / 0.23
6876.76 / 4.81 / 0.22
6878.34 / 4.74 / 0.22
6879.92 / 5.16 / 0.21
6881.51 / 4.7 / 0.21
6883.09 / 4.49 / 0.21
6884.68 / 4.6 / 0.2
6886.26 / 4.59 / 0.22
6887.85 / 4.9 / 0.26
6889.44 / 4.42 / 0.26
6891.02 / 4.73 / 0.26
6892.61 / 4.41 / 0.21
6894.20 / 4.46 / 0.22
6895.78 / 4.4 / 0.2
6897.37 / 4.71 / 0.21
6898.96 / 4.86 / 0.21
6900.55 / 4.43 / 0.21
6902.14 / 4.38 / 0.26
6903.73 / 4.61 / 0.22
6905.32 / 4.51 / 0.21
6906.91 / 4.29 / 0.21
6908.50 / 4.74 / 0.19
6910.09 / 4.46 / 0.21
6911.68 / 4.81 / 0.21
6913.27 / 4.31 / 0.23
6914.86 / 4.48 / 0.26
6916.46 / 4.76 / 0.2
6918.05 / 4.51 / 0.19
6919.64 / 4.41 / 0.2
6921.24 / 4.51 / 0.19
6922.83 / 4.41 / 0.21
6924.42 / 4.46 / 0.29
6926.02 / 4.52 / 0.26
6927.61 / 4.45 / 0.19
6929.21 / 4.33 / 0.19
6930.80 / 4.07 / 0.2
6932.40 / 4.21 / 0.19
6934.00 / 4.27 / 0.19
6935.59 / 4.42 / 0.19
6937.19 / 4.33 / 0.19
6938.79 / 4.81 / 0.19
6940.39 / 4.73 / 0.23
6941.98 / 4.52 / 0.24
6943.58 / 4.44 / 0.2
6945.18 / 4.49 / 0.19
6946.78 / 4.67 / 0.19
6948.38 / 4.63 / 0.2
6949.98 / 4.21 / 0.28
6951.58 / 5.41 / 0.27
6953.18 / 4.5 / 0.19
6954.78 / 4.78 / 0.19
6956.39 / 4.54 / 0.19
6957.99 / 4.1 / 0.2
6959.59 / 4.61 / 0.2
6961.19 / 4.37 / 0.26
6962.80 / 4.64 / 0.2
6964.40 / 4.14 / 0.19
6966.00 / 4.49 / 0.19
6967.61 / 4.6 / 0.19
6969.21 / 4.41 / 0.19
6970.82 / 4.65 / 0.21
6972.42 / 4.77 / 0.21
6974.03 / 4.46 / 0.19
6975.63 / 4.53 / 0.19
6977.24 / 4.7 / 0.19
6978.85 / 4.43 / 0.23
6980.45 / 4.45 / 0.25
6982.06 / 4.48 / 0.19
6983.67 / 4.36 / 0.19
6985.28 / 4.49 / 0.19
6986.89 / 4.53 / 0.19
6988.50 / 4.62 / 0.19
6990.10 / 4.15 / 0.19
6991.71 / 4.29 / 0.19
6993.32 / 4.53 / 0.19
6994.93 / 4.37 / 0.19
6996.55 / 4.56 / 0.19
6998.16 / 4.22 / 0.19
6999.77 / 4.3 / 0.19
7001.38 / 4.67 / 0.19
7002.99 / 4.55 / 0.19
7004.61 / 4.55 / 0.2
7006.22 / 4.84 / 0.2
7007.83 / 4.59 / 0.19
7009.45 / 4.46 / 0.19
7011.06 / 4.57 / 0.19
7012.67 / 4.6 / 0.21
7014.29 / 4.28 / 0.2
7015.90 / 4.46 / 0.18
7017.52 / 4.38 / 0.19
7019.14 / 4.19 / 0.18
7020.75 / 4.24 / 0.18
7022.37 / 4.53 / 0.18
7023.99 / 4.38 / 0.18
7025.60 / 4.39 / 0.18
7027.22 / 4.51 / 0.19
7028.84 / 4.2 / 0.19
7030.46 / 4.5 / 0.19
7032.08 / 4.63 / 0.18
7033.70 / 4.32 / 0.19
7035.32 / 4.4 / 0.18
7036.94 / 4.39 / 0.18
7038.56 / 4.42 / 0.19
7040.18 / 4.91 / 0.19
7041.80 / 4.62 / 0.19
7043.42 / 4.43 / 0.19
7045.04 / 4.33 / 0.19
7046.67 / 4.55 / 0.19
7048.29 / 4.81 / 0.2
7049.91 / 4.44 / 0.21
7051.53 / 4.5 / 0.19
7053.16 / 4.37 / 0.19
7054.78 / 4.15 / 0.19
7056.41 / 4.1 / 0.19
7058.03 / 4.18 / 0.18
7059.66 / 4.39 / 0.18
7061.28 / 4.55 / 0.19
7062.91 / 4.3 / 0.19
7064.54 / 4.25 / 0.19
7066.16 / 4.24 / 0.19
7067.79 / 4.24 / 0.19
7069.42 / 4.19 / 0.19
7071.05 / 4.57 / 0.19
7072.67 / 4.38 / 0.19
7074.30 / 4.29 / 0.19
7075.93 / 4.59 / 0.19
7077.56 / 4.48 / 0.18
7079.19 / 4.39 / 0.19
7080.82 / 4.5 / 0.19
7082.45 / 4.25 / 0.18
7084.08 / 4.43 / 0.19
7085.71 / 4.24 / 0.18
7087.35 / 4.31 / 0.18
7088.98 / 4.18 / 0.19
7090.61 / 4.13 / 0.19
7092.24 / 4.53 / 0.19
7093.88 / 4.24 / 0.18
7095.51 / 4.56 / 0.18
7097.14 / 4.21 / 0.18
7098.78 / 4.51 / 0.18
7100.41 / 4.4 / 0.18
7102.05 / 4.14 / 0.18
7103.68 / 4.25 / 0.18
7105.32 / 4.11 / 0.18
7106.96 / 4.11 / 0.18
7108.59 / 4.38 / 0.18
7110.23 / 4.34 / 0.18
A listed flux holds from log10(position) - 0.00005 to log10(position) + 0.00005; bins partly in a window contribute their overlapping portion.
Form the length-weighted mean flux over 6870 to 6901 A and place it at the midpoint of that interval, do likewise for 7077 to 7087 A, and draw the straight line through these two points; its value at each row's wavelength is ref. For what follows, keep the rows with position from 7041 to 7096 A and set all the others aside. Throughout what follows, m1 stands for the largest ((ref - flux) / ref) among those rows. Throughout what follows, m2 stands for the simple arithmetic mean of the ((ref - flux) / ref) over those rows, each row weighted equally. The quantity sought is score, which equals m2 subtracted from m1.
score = 0.066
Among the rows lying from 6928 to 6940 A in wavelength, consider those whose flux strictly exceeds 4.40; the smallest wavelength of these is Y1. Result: 6935.59 A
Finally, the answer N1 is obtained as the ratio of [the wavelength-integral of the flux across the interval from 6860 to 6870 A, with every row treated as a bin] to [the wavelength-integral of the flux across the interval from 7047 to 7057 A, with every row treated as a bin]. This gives 1.04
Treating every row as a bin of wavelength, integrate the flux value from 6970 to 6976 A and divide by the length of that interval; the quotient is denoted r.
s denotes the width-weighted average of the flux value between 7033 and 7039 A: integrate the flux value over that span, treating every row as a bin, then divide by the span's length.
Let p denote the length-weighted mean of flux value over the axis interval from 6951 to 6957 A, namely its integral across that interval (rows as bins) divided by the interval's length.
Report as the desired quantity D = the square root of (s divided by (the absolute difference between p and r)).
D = 4.9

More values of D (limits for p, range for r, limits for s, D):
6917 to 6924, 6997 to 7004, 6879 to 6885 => 12.3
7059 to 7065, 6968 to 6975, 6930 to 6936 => 4.6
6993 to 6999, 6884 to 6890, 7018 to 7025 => 4.4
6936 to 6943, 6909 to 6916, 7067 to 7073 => 9.6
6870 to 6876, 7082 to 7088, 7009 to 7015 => 5.3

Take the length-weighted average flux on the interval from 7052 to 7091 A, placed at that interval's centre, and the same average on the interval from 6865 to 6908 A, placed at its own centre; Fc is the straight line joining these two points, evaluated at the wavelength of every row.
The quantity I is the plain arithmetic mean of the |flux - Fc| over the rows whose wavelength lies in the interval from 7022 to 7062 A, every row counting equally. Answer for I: 0.14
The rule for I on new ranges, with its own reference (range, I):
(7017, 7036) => 0.11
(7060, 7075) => 0.11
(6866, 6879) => 0.20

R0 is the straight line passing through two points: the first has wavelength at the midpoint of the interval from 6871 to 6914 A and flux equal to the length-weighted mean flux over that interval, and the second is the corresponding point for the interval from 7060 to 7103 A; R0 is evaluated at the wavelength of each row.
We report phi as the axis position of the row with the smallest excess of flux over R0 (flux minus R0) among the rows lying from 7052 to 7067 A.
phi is 7056.41 A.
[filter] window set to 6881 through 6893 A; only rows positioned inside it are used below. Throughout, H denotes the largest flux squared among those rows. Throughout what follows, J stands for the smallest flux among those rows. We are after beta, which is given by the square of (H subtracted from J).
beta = 384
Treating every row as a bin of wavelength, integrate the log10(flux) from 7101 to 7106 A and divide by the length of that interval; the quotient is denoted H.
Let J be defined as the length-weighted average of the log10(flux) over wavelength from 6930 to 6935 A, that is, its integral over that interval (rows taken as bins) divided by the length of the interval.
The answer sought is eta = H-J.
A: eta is -0.003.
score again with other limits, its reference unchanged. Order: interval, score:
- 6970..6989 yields 0.039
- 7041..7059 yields 0.068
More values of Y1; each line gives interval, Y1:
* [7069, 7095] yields 7071.05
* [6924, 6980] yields 6924.42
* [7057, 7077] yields 7061.28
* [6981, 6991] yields 6982.06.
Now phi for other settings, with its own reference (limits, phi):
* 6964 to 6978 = 6964.40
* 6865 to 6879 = 6872.01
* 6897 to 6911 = 6906.91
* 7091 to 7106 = 7105.32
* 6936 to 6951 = 6949.98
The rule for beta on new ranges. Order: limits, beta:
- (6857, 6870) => 320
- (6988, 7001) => 296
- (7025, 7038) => 297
